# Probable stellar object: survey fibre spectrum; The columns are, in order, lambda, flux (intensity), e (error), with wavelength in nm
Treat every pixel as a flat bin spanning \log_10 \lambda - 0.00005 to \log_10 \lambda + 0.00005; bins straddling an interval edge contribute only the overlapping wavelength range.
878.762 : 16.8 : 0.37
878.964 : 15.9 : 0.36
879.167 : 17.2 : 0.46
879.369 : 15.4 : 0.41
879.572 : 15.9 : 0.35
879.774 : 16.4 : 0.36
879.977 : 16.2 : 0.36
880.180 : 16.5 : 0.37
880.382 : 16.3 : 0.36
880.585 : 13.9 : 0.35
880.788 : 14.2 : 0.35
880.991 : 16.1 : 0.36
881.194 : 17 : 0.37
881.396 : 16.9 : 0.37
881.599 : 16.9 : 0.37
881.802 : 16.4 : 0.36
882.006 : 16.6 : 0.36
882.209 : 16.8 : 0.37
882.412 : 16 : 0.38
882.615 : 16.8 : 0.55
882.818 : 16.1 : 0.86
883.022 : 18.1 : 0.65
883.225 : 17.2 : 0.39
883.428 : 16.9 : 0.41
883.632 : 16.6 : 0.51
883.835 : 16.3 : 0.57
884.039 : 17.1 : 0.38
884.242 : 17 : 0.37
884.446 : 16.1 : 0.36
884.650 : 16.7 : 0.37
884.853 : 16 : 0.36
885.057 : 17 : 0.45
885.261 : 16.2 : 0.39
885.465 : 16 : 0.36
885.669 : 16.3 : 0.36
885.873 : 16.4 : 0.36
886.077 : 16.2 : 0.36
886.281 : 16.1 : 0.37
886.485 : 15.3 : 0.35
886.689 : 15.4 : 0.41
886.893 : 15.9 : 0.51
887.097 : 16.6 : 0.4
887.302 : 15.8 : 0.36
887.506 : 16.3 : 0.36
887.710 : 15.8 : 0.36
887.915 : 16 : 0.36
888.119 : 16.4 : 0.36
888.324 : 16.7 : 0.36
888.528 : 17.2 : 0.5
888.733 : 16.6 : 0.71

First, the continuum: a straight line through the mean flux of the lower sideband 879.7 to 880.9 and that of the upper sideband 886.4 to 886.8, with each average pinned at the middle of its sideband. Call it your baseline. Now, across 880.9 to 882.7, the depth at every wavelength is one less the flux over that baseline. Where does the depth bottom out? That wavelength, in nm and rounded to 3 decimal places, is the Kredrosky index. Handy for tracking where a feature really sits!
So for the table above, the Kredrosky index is 881.194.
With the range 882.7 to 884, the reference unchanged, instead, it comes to 883.022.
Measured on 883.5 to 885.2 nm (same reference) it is 884.039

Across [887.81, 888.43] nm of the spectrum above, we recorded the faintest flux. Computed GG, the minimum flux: 16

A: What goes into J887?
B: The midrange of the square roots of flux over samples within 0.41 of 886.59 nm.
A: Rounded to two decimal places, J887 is 3.96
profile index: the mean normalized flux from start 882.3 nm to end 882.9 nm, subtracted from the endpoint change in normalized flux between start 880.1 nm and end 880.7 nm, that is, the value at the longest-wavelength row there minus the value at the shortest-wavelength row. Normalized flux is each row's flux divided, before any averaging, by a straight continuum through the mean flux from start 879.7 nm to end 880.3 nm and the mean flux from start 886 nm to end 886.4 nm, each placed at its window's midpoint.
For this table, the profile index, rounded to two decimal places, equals -1.16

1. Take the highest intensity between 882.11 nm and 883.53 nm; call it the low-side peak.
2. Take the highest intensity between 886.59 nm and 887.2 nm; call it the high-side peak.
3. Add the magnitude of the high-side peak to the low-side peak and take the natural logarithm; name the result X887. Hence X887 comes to 3.55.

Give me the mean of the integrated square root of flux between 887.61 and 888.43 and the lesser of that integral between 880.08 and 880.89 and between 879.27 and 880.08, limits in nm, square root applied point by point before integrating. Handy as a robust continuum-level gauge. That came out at 3.23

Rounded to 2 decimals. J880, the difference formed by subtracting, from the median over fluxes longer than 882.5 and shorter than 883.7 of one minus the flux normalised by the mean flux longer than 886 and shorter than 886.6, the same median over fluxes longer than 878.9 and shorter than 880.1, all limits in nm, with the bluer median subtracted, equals -0.05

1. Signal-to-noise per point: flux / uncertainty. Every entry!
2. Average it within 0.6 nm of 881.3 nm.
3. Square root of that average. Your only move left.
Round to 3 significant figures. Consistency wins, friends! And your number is 6.69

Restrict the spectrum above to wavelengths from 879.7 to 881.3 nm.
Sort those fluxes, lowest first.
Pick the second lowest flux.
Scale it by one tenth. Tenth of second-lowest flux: 1.42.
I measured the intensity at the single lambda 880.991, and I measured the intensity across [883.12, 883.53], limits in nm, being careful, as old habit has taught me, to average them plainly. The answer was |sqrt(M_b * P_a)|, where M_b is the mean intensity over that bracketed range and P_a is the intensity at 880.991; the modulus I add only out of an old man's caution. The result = 16.6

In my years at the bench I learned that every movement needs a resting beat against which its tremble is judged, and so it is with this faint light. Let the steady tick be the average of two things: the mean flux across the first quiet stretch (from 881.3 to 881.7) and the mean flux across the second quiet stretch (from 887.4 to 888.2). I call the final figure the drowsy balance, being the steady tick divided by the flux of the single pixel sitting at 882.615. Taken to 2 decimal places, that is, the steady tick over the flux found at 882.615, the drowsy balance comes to 0.98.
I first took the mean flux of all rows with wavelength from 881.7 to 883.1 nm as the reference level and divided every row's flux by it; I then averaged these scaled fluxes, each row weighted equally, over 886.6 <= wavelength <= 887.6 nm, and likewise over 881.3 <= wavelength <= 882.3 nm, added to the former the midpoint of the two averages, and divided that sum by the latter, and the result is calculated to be 1.94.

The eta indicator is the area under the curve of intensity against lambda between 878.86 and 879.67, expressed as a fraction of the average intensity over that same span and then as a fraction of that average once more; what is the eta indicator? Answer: 0.050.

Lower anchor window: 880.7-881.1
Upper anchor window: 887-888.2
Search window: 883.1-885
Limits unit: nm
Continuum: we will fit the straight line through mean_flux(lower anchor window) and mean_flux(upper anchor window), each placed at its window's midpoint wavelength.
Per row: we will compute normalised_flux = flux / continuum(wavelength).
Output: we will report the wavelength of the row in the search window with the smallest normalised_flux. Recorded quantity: 884.853 nm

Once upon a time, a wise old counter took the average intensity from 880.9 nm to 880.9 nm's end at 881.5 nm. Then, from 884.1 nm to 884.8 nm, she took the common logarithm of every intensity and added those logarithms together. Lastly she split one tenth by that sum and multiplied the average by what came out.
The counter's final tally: 0.46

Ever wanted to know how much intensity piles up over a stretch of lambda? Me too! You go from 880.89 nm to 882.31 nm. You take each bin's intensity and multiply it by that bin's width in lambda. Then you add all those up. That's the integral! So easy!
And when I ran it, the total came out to 23.7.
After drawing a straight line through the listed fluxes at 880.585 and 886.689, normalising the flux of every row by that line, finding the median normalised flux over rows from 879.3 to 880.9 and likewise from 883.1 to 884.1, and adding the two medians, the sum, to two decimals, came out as 2.33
